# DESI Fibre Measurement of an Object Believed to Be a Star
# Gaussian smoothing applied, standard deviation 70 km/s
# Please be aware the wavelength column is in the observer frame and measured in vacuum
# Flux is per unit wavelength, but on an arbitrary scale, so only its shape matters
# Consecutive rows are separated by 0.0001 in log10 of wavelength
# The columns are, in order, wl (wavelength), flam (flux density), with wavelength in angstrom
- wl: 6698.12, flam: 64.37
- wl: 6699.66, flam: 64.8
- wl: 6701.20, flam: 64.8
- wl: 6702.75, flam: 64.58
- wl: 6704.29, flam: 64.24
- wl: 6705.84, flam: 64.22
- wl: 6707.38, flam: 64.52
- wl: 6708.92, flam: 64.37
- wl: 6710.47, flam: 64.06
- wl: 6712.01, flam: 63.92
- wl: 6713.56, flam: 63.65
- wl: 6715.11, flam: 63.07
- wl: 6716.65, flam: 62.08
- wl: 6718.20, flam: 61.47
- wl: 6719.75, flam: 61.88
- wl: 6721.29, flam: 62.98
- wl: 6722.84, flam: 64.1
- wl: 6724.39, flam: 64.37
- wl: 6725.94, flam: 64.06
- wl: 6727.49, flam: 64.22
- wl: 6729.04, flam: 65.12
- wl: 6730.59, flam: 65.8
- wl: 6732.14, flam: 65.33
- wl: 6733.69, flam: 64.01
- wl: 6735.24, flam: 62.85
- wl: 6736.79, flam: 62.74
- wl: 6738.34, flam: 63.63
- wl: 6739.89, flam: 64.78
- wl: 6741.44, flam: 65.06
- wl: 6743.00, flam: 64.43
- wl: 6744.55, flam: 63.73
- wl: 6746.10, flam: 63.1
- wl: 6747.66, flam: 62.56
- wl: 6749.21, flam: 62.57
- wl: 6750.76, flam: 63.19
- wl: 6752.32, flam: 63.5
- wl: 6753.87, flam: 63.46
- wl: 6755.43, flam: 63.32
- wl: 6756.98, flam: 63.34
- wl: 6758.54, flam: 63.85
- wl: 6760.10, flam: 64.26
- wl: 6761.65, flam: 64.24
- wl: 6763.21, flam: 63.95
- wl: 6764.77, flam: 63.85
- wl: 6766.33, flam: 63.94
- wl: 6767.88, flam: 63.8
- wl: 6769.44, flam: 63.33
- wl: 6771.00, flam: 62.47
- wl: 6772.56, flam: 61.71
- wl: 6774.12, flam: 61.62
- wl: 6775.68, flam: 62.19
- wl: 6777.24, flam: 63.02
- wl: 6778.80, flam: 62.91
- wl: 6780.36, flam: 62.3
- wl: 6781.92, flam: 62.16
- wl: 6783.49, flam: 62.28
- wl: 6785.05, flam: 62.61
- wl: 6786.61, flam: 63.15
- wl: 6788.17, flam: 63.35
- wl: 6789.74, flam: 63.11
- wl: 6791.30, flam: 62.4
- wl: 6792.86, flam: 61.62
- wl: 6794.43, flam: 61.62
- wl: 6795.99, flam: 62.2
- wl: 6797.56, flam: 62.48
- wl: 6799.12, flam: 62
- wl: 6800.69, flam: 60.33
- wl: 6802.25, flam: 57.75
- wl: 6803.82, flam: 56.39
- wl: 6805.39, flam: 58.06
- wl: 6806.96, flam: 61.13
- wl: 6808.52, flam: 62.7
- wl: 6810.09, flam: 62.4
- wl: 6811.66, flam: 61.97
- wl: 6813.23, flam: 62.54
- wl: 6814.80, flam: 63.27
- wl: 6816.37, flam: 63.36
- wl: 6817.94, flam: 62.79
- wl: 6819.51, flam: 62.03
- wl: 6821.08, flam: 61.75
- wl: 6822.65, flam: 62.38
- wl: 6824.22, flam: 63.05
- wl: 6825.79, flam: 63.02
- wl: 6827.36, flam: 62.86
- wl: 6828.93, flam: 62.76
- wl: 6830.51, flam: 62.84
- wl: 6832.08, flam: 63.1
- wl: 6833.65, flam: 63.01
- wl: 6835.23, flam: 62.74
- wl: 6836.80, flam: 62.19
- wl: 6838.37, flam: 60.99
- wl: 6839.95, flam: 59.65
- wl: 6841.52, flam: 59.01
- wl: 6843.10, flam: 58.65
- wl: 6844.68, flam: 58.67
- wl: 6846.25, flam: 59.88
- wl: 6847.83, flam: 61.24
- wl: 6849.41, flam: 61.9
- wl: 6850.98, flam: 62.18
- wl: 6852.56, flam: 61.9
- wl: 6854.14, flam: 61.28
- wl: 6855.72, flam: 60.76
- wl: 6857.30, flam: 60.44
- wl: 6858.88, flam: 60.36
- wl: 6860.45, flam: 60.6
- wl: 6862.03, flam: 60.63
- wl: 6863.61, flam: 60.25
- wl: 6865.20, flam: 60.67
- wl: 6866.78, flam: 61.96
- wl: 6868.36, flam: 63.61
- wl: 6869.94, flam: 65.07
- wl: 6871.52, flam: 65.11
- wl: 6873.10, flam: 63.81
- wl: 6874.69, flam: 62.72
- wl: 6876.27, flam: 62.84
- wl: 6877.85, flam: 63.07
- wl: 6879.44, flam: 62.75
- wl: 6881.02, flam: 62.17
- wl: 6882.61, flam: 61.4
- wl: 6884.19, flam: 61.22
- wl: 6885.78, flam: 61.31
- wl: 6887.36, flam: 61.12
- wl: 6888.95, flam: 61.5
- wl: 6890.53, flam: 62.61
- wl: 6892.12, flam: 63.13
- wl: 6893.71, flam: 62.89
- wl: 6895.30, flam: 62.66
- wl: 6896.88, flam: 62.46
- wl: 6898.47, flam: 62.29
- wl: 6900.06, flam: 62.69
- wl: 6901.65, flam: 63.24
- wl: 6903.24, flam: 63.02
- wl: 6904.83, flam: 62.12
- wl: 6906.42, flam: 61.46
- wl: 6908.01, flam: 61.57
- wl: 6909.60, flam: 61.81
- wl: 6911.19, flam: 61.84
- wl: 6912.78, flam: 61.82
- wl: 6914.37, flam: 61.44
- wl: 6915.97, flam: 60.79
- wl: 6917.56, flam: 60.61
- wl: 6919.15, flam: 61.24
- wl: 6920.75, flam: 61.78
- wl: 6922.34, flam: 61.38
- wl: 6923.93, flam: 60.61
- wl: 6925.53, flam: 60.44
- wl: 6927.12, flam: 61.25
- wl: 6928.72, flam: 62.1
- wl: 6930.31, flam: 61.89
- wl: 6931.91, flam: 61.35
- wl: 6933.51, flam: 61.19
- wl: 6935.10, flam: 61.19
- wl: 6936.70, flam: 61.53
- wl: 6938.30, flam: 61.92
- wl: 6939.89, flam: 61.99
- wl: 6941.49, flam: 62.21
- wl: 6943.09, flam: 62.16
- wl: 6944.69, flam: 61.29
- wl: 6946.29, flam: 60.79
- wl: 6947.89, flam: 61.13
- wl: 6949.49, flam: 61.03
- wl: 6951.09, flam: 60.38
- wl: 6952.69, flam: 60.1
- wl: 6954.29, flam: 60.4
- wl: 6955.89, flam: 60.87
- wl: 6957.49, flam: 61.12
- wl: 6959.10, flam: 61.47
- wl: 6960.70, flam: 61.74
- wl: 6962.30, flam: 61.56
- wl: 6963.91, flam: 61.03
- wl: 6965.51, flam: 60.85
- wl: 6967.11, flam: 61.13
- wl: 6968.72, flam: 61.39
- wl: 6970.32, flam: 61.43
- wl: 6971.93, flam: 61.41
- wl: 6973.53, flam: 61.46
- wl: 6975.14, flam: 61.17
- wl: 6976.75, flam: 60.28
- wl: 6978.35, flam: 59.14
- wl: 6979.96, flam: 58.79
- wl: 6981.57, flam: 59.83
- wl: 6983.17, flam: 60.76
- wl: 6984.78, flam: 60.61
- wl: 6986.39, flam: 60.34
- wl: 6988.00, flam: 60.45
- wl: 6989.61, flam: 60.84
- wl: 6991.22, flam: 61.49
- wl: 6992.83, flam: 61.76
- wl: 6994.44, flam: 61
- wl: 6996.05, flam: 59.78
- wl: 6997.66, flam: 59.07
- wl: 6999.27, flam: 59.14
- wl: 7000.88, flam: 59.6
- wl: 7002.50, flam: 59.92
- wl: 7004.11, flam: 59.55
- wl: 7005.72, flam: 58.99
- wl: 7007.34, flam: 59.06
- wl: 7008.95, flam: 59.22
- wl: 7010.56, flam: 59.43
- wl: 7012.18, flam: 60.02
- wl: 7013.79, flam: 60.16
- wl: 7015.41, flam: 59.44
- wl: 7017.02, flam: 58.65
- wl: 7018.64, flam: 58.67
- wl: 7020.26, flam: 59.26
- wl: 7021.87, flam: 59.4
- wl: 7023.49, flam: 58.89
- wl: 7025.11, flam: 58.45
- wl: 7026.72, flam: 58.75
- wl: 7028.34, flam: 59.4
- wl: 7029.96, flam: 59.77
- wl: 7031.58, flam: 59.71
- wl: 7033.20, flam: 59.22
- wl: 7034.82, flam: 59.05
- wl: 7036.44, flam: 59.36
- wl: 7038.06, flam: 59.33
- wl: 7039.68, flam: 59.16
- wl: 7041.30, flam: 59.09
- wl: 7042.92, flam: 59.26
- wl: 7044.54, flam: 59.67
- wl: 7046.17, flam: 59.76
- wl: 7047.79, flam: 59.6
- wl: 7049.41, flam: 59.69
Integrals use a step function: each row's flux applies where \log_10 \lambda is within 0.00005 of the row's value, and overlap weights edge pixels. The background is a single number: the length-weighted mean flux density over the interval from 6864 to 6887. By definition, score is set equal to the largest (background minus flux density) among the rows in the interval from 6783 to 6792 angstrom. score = 0.3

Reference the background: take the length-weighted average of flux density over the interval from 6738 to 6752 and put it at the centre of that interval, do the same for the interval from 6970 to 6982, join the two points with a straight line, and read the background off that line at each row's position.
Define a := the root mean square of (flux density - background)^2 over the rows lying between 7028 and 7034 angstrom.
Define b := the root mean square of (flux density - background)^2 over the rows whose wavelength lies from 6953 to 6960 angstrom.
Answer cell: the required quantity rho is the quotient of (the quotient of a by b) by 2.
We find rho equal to 0.1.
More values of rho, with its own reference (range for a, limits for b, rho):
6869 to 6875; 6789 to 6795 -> 2.9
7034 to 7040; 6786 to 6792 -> 0.4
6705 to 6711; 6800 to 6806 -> 0.0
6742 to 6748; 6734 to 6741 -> 0.4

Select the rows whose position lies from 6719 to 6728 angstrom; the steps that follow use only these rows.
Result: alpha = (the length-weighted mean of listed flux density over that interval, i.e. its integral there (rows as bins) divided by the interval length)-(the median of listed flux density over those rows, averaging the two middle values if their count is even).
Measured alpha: -0.49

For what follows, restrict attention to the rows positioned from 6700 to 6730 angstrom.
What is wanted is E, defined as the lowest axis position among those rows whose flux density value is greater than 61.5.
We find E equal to 6701.20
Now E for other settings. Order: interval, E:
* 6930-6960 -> 6930.31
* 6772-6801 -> 6772.56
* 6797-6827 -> 6797.56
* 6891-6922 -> 6892.12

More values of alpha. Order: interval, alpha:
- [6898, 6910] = 0.07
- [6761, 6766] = -0.05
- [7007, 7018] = 0.02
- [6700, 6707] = 0.05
